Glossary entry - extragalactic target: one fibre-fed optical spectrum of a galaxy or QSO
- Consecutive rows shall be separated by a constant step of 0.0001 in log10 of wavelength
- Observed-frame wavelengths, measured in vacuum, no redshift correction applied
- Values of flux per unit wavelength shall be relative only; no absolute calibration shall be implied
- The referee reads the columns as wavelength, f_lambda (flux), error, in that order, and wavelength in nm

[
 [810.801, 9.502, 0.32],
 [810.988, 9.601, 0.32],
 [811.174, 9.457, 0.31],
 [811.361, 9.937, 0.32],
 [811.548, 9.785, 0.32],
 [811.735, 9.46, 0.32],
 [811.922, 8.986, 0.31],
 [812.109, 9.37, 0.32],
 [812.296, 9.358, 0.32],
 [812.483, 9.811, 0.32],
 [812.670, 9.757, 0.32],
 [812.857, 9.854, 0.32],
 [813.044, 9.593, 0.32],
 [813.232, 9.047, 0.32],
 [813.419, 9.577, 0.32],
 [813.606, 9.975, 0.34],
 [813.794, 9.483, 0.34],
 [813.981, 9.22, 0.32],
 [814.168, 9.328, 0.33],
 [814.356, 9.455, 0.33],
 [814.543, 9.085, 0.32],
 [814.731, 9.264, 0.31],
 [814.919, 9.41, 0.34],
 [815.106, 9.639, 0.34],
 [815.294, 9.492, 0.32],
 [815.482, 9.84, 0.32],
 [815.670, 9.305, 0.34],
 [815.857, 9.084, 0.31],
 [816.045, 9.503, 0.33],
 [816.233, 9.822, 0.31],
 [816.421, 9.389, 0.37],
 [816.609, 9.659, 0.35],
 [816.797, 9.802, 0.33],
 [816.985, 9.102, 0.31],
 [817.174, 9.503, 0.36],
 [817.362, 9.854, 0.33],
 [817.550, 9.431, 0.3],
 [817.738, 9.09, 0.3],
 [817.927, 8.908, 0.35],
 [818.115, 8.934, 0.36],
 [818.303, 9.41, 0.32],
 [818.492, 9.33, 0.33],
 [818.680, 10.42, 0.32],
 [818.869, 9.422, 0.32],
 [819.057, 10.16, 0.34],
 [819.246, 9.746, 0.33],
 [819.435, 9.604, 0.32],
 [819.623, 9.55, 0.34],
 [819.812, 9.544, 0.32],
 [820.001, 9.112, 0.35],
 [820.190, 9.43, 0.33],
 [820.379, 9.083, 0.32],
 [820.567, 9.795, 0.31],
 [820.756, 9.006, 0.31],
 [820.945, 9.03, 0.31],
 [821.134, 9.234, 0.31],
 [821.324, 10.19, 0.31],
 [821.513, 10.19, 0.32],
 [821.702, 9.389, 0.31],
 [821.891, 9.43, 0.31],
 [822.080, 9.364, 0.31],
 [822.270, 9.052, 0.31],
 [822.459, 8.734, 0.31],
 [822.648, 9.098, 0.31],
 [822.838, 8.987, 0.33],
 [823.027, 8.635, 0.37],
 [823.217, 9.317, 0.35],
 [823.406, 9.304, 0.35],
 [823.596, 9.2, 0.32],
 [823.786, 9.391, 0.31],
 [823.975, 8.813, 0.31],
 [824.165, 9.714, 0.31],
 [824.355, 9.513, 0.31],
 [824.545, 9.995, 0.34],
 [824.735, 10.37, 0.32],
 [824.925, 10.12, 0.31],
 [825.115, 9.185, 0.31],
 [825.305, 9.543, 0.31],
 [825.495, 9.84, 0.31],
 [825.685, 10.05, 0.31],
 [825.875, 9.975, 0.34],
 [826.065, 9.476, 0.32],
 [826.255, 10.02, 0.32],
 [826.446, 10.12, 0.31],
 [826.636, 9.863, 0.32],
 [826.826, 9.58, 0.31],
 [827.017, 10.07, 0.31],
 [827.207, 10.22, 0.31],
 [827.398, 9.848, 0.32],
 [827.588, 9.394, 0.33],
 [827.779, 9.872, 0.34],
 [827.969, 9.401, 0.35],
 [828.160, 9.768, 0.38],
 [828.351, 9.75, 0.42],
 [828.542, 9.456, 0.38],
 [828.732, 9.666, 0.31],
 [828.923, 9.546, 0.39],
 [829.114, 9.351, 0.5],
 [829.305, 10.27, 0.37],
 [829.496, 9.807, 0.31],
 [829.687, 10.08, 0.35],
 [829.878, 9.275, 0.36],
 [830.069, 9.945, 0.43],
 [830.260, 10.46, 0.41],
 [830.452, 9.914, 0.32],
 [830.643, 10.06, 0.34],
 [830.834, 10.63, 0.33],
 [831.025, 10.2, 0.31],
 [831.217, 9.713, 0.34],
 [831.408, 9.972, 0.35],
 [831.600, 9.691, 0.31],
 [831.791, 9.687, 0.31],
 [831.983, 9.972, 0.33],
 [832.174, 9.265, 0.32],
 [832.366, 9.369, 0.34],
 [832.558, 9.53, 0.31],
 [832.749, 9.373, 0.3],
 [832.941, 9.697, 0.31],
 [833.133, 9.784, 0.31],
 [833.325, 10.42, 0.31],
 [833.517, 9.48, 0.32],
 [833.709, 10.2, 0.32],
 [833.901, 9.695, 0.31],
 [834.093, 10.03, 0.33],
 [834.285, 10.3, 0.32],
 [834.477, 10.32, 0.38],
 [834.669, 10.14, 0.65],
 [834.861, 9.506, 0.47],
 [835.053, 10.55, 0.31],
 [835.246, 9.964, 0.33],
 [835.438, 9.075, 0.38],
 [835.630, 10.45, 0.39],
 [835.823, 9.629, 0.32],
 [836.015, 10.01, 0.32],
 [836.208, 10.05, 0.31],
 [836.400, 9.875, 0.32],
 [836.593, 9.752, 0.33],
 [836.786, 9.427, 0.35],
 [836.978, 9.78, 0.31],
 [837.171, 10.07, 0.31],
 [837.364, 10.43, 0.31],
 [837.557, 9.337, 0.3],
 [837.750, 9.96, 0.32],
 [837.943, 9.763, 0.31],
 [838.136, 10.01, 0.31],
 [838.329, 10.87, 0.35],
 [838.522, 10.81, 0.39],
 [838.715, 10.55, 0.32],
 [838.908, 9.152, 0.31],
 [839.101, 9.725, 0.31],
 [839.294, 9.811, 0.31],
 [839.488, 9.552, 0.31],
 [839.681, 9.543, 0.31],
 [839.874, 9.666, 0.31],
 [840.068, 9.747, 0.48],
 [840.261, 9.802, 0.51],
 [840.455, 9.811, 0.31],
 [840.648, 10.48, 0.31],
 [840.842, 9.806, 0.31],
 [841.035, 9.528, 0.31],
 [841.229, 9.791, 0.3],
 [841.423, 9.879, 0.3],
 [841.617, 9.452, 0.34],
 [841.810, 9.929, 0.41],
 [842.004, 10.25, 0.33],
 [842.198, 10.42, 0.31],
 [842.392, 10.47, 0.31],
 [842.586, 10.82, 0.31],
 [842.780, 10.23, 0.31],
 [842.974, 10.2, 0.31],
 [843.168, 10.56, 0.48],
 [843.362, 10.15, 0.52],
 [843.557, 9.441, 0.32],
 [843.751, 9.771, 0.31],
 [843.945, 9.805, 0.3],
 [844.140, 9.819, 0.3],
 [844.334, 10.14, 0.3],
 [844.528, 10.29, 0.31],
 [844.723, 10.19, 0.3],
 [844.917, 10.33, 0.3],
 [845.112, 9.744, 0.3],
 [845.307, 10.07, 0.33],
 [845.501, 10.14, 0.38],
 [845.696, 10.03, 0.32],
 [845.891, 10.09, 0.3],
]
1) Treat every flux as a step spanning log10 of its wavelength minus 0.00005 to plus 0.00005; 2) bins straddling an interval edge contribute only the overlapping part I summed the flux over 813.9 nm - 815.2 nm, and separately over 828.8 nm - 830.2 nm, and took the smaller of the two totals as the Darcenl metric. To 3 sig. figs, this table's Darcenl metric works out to 65.4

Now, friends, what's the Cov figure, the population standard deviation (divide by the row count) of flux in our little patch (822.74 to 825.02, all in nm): 0.505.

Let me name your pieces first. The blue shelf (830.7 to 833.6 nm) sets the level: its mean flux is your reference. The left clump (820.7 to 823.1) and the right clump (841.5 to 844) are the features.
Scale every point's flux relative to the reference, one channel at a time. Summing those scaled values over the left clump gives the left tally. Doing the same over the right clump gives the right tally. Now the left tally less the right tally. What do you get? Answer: -1.1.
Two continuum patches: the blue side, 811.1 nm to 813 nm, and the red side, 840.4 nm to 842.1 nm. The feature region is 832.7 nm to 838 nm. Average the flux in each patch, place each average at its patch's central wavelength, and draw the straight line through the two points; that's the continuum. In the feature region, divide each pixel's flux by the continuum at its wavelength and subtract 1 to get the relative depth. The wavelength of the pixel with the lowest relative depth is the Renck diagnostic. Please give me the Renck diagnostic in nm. 835.438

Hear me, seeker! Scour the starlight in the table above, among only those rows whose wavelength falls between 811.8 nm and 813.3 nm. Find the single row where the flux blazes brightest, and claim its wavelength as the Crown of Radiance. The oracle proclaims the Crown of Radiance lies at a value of 812.857 nm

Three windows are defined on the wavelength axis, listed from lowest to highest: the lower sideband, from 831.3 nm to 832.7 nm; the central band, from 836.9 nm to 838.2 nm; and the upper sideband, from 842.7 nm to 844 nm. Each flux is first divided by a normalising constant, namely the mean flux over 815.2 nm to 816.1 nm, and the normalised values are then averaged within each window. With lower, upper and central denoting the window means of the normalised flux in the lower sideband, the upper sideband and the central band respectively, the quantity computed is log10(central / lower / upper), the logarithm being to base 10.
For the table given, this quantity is -0.014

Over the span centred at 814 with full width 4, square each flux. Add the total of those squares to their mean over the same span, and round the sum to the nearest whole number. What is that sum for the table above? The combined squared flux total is 1976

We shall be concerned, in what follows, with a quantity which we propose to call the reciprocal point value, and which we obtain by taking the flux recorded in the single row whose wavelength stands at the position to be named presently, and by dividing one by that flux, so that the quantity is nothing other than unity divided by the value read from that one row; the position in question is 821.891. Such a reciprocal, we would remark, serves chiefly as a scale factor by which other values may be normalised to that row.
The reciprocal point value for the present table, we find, 0.106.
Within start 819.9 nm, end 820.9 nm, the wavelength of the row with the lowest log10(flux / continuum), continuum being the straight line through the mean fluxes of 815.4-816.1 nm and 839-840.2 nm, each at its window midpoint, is 820.756 nm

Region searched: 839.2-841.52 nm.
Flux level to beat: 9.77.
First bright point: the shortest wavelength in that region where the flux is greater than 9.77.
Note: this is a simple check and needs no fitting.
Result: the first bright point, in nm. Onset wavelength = 839.294 nm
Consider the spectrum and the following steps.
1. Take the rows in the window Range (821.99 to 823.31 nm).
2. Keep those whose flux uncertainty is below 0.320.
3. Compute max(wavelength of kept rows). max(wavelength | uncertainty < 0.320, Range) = 822.648 nm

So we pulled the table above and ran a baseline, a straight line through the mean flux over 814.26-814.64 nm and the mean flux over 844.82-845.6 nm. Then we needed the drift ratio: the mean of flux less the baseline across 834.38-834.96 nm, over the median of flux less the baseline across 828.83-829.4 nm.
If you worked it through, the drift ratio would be -2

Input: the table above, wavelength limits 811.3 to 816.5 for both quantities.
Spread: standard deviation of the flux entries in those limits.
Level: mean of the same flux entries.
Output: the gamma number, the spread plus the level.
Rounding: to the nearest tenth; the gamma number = 9.8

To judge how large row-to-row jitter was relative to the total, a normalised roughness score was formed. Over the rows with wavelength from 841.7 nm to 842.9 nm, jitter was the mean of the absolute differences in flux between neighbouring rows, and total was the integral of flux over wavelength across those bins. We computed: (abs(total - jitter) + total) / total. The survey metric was 1.98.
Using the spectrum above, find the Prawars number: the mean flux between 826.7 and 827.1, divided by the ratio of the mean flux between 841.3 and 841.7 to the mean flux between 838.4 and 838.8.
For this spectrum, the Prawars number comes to 10.9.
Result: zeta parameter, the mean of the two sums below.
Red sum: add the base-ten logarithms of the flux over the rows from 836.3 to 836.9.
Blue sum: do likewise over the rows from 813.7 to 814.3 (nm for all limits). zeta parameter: 2.93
